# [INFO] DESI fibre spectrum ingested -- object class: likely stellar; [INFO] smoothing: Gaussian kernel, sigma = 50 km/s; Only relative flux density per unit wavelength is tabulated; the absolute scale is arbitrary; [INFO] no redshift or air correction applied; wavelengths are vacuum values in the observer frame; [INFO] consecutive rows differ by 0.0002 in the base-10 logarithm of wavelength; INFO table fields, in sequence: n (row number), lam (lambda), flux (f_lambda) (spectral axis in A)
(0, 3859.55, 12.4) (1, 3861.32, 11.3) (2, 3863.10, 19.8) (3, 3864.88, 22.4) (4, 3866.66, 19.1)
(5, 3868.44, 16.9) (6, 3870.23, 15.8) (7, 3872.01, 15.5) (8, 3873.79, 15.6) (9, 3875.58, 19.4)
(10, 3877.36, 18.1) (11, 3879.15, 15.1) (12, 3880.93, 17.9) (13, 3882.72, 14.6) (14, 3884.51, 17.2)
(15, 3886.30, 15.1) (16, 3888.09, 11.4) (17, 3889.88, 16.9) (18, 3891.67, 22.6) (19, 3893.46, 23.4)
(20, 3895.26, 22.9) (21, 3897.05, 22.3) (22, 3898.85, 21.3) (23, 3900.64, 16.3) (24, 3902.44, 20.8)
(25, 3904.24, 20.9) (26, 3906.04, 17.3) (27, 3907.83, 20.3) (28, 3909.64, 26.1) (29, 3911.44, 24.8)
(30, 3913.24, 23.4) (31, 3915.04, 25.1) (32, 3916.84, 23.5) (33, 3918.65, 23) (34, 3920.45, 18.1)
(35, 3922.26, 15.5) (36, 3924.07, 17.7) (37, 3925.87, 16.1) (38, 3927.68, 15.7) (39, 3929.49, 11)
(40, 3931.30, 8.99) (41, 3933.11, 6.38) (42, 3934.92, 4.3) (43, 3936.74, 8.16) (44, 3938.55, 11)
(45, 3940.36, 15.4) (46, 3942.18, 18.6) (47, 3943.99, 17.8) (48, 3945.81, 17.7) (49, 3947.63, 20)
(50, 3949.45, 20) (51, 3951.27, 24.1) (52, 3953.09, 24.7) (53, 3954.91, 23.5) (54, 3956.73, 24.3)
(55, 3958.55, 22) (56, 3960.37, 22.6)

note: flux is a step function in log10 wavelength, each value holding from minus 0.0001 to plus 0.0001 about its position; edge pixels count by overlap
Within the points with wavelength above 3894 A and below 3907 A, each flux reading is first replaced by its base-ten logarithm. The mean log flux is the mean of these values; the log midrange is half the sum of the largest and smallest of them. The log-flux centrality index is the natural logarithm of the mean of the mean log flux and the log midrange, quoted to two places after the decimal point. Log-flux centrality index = 0.26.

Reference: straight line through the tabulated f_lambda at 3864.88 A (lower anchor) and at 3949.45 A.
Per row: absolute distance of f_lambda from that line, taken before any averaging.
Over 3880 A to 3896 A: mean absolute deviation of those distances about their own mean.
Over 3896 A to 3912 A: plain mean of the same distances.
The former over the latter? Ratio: 1.0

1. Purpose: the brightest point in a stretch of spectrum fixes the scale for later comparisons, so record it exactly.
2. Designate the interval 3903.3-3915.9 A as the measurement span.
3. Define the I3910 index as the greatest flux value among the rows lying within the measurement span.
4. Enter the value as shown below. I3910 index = 26.1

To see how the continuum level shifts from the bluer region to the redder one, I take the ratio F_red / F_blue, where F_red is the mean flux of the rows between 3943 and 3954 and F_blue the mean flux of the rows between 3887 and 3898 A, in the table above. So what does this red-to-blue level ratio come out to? 1.04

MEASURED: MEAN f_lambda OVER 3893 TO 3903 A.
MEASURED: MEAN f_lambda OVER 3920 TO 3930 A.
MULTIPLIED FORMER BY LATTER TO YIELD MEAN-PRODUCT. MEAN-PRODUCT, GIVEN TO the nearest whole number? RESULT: 332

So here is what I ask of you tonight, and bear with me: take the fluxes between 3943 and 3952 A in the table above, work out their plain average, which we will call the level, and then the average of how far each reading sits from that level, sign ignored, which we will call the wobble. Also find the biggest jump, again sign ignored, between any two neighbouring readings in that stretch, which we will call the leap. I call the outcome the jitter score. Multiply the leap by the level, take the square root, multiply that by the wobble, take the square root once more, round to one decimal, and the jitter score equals 4.0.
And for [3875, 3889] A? 4.0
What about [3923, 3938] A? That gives 5.4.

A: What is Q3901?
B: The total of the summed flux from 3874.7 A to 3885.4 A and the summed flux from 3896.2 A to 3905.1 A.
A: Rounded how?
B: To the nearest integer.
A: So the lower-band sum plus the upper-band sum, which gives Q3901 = 204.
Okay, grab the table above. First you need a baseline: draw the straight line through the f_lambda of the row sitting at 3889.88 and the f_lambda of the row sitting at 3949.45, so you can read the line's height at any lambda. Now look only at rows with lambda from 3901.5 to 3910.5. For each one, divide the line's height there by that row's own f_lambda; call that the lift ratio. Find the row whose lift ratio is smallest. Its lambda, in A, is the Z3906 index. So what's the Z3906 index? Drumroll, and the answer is 3909.64 A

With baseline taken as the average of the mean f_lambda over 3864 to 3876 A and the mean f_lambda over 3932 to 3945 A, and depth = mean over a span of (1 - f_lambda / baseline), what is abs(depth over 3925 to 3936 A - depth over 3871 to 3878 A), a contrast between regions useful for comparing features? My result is 0.46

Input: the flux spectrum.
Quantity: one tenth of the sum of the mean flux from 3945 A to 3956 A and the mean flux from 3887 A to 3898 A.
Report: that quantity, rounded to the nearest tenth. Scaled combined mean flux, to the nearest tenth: 4.2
